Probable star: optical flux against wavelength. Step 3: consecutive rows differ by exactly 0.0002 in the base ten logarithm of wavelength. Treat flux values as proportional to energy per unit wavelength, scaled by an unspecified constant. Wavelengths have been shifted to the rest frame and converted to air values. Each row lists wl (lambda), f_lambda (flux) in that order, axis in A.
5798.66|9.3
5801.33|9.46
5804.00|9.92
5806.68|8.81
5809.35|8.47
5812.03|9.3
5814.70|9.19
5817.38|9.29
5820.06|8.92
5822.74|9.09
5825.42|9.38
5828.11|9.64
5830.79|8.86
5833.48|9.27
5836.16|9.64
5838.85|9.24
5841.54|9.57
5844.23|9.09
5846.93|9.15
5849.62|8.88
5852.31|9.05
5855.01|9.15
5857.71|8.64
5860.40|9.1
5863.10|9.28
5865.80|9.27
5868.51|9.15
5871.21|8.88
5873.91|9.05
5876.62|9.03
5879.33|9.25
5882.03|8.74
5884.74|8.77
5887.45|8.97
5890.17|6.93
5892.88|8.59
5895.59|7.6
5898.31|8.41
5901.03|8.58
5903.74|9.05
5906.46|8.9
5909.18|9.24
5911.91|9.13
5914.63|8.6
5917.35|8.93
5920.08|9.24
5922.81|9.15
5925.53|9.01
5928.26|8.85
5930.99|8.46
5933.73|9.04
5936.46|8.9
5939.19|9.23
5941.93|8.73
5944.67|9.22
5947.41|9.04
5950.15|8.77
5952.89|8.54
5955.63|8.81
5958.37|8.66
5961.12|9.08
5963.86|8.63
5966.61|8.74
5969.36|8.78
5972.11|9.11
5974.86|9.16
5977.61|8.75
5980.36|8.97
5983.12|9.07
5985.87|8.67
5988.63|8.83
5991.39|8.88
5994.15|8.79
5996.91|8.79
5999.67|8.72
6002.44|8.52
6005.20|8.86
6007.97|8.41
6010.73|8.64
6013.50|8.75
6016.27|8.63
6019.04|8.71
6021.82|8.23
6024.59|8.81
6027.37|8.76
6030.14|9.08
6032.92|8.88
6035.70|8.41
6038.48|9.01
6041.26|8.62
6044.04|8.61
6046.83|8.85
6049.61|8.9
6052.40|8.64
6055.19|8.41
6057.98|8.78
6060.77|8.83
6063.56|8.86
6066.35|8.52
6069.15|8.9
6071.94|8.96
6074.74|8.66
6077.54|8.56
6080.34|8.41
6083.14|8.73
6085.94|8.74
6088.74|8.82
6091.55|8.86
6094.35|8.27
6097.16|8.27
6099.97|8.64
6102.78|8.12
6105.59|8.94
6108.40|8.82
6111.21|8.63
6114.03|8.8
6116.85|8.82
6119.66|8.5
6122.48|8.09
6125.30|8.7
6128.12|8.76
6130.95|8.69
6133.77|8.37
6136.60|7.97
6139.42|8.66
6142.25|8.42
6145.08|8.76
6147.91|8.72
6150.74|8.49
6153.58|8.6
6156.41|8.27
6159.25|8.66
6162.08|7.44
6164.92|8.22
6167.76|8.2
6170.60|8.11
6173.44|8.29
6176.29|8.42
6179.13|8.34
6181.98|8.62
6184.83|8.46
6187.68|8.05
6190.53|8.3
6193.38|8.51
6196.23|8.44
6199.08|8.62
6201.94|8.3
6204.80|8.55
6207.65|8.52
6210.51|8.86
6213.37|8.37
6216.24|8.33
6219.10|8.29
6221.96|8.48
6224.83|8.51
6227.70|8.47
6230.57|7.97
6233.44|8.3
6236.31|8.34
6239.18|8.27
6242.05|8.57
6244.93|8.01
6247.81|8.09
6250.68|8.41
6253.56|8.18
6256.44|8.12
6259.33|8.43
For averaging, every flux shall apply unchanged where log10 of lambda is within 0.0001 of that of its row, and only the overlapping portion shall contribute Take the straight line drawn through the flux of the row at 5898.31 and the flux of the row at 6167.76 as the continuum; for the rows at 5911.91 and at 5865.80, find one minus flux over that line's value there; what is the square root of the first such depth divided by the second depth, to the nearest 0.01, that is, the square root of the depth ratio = 0.94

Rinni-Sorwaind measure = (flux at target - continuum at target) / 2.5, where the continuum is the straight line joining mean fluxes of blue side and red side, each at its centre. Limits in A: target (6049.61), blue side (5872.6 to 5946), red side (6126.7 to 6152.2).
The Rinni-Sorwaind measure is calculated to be 0.10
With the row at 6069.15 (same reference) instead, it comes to 0.11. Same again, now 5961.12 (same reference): 0.14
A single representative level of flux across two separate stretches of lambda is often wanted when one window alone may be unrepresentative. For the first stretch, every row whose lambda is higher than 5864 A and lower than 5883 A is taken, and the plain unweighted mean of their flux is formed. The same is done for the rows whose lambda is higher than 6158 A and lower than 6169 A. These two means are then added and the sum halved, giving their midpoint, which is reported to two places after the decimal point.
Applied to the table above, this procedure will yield 8.59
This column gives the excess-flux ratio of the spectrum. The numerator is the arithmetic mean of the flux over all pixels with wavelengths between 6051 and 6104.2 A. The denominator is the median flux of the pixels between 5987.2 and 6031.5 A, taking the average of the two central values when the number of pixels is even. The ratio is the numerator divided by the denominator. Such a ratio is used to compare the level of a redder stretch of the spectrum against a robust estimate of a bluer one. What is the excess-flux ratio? 0.99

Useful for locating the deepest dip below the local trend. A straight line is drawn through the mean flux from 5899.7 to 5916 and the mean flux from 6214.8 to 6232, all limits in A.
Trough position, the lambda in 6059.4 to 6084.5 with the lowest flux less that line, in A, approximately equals 6080.34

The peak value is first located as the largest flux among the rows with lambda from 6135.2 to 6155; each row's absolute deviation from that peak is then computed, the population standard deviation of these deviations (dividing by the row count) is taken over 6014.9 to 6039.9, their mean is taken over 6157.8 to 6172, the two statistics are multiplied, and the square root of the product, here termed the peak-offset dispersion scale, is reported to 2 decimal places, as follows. 0.32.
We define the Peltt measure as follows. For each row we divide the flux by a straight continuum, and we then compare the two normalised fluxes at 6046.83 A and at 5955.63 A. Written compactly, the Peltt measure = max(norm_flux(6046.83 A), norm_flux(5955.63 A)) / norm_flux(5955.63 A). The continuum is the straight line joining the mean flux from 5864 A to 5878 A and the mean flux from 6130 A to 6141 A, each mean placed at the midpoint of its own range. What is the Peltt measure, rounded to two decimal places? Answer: 1.03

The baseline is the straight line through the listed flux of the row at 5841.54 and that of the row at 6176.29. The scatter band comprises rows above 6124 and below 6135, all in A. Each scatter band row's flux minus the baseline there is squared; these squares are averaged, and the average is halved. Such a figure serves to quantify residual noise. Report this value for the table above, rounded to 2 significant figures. 0.012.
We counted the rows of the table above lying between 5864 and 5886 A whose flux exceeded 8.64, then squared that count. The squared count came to 64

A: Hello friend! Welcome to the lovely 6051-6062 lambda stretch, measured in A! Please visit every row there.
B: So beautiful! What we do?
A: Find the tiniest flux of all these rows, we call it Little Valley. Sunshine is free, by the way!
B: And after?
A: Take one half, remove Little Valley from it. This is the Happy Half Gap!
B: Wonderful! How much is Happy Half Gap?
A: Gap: -7.91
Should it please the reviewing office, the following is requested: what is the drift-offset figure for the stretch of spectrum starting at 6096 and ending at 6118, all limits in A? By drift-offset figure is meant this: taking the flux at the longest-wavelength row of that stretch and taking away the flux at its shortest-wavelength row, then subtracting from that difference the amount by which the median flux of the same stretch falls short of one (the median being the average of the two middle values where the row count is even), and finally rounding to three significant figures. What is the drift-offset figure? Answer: 8.27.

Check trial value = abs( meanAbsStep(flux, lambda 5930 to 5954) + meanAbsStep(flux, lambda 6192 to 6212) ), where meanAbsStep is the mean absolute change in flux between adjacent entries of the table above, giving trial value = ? 0.538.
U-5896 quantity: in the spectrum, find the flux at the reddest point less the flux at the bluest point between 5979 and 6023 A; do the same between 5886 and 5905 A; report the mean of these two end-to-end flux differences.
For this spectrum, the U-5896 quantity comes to -0.33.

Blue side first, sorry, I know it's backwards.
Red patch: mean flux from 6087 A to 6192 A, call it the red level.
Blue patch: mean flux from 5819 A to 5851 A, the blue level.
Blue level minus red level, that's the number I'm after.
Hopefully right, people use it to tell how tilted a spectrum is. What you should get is 0.77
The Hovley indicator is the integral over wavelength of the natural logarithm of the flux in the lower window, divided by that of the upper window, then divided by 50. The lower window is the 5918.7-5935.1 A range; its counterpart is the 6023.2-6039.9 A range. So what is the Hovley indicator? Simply 0.0198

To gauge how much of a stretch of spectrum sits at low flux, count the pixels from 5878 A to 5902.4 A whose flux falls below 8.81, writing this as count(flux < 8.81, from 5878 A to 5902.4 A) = 7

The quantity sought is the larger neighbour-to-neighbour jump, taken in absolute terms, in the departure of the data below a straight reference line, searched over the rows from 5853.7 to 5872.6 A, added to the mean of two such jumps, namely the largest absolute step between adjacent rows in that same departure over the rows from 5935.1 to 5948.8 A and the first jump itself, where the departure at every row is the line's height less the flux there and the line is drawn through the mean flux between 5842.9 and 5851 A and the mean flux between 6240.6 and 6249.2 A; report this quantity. 1.00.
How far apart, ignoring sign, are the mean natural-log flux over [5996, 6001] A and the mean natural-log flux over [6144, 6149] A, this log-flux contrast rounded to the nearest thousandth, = 0.002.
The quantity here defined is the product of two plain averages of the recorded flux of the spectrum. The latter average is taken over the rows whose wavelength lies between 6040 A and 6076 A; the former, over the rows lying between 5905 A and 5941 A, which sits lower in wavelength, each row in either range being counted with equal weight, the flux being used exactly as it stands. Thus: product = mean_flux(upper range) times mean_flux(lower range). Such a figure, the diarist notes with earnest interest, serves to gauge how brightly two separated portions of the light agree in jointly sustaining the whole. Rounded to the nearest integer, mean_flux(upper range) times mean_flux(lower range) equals 78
